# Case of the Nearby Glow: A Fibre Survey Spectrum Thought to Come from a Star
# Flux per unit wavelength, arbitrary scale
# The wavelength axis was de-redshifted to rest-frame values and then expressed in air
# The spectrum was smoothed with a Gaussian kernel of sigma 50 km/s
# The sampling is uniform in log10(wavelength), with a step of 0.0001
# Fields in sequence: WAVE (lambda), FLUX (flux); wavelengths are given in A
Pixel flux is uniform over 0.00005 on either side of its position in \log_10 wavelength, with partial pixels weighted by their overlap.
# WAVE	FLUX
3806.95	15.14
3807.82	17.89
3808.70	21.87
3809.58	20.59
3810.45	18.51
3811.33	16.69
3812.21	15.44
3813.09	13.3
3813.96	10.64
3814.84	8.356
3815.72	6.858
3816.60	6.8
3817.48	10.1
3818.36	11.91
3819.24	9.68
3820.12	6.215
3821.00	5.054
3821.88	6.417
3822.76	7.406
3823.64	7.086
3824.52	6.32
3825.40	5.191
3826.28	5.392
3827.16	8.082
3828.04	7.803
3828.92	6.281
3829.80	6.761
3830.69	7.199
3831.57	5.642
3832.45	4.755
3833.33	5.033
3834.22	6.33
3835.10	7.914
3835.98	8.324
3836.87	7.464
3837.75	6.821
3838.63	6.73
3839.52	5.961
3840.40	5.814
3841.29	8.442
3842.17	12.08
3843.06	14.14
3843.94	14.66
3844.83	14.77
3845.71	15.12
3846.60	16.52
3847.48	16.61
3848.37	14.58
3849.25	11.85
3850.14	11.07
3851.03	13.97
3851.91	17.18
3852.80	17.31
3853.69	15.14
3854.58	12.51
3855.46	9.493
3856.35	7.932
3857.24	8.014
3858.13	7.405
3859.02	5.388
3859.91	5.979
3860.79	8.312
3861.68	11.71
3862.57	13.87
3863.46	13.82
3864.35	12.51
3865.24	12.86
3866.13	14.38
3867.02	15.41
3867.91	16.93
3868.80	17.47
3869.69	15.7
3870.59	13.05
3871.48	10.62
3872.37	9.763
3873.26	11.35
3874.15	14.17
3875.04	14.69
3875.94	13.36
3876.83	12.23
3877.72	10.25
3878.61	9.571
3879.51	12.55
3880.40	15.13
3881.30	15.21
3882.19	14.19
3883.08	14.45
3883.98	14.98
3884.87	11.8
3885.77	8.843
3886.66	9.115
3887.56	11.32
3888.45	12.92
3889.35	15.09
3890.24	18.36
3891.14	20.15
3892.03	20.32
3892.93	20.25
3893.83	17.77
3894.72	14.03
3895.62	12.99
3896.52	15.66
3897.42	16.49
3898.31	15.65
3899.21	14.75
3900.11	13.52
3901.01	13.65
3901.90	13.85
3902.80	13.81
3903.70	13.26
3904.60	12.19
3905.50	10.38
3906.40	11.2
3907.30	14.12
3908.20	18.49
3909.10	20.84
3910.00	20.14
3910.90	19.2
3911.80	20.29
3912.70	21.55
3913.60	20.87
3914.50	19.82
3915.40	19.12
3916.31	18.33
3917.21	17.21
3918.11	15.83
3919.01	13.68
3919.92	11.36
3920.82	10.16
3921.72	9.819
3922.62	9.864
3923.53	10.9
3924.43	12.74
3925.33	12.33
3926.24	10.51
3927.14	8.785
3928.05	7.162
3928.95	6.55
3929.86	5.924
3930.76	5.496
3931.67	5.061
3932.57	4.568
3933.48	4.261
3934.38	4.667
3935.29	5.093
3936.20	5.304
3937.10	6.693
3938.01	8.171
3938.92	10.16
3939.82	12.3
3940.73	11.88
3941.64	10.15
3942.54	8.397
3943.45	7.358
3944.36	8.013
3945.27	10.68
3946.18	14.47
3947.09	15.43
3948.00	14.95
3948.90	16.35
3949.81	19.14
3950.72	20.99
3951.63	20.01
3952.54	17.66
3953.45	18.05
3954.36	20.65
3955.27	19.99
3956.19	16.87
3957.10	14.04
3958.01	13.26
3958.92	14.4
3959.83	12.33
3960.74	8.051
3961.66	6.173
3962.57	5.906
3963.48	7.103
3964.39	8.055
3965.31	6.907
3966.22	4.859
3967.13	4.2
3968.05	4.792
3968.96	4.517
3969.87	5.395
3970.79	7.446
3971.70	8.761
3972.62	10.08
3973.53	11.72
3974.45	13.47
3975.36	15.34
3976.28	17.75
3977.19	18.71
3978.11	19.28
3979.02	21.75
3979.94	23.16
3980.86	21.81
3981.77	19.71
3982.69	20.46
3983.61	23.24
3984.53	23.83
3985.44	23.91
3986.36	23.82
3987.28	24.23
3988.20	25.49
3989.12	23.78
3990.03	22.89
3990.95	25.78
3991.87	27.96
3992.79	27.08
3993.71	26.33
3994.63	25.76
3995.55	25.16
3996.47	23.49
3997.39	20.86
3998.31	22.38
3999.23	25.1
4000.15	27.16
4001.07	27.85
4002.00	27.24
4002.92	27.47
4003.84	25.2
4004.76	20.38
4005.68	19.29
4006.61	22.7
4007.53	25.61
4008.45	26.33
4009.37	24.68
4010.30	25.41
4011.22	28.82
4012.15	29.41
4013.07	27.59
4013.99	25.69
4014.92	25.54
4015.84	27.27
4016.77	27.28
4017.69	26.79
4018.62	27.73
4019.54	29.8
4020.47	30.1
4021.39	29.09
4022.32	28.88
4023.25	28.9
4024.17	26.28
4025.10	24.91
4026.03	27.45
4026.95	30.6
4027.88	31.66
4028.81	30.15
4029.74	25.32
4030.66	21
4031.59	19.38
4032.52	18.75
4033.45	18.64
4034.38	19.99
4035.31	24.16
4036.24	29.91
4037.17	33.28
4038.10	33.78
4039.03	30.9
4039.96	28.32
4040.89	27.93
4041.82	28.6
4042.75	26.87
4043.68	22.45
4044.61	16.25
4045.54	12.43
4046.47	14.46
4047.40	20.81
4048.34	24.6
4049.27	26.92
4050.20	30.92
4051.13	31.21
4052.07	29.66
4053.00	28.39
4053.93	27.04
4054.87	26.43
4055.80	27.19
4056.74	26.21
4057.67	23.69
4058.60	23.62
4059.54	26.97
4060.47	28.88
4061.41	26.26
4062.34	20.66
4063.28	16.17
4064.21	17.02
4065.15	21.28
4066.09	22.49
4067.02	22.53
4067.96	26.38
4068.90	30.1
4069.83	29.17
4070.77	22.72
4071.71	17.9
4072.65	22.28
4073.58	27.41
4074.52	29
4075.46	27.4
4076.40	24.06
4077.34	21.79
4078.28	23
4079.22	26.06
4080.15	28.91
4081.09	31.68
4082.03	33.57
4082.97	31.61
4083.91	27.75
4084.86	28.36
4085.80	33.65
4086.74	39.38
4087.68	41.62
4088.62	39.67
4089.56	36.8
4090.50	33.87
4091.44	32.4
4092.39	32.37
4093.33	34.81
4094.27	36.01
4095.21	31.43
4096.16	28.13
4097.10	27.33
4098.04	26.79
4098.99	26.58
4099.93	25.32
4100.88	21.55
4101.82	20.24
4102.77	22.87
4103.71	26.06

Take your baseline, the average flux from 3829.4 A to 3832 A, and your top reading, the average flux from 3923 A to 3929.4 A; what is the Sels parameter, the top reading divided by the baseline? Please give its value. 1.51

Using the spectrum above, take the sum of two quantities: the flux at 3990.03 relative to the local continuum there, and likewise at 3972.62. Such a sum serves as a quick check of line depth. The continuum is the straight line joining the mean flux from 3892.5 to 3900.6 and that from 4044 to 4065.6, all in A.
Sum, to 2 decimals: 1.63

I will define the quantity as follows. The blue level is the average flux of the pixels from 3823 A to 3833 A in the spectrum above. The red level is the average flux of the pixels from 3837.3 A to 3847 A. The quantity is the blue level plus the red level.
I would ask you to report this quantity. 17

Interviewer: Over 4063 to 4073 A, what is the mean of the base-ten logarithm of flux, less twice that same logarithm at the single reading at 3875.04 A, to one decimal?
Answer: -1.0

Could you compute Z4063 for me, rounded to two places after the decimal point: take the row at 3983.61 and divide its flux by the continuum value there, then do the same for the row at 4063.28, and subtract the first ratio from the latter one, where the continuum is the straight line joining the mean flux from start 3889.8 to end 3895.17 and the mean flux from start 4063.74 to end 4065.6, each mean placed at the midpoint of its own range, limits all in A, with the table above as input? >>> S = -0.39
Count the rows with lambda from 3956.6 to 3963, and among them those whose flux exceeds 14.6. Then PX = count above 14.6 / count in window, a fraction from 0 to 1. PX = 0.0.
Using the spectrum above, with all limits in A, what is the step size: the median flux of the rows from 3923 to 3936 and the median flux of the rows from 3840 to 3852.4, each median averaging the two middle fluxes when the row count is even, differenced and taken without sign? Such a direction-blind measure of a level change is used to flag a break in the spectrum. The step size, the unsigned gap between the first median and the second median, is 8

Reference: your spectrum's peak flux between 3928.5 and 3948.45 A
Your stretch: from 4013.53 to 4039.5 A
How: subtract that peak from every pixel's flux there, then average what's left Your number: 11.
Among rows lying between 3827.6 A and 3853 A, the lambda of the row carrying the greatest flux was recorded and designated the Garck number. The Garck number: 3852.80 A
